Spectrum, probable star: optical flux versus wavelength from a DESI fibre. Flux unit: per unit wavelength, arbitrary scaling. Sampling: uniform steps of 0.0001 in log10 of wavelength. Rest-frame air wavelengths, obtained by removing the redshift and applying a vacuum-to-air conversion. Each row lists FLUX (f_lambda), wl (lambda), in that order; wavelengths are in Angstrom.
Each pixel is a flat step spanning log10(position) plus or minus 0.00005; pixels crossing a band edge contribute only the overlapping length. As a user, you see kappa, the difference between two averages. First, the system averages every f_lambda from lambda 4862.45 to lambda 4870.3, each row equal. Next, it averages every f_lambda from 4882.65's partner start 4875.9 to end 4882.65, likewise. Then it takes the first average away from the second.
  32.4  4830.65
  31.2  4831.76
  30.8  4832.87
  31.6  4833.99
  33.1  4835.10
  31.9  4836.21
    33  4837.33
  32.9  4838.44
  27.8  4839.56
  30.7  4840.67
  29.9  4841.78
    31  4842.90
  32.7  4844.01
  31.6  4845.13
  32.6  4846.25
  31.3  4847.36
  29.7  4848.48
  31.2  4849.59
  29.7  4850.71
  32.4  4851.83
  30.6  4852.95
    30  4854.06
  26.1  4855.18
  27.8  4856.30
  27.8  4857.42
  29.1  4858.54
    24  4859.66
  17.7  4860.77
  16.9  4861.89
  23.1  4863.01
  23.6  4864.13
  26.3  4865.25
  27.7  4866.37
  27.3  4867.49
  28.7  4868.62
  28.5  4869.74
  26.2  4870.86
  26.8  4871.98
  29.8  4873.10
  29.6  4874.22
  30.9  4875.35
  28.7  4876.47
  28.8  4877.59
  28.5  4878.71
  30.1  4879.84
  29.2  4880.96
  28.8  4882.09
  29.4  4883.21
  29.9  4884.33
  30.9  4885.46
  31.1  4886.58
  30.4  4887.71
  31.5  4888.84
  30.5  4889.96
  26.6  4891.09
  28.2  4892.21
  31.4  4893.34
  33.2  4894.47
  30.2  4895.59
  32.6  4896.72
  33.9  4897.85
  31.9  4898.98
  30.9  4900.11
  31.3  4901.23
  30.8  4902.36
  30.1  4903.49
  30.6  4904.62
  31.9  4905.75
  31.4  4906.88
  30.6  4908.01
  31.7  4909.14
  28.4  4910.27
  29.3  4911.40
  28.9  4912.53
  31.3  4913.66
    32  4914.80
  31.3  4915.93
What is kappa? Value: 3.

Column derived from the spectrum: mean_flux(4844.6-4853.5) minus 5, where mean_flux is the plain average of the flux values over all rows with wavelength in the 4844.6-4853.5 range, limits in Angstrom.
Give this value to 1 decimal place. 26.1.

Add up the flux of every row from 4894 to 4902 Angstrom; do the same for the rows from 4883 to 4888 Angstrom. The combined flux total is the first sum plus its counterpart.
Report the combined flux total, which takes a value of 376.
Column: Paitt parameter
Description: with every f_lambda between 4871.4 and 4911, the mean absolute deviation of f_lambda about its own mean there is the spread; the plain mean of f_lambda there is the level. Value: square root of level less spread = 5.39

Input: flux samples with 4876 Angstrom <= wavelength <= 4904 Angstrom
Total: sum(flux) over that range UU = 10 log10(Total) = 28.8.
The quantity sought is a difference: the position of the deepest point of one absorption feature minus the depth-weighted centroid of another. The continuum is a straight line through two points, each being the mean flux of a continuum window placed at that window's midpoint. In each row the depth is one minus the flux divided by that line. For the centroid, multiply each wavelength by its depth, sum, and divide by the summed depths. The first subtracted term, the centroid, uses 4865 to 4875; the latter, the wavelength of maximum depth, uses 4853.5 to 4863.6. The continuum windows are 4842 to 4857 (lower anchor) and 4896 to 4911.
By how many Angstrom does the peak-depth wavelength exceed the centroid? -7.2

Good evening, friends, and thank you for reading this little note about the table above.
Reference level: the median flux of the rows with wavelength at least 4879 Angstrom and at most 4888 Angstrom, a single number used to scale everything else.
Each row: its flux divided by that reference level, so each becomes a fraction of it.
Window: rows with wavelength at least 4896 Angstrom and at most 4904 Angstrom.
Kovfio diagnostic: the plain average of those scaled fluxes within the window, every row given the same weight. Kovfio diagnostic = 1.05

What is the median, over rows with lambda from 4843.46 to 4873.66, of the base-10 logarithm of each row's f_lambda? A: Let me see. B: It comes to 1.45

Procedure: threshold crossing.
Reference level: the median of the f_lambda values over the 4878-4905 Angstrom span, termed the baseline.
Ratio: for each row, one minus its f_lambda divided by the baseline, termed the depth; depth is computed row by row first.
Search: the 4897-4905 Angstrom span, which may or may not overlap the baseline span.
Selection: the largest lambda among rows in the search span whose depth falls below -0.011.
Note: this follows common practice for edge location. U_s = 4901.23 Angstrom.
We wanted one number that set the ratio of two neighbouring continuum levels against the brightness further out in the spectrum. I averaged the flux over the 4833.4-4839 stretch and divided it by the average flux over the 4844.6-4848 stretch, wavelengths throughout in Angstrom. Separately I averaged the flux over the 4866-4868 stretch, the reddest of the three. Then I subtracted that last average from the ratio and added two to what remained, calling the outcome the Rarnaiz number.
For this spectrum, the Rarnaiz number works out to -24.5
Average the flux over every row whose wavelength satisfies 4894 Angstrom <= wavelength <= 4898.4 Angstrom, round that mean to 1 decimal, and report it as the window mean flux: 32.5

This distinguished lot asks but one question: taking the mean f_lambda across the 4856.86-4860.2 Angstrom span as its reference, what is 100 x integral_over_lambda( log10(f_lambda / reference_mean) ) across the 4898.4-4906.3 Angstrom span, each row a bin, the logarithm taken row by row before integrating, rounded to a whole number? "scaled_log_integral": 49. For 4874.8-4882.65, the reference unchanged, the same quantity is 28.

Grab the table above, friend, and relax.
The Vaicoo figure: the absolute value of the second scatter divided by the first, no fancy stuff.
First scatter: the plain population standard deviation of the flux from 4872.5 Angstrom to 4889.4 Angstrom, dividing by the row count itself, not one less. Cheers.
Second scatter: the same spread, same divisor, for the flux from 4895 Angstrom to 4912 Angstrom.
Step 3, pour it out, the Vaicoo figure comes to 1.39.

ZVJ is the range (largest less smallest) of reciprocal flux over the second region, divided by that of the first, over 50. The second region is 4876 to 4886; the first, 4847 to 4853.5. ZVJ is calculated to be 0.019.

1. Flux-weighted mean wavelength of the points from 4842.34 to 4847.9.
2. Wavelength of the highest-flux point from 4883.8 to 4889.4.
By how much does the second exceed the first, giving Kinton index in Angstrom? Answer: 43.7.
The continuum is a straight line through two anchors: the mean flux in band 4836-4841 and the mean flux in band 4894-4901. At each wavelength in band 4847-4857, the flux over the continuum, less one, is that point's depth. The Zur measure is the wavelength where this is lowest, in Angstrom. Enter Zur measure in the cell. 4855.18 Angstrom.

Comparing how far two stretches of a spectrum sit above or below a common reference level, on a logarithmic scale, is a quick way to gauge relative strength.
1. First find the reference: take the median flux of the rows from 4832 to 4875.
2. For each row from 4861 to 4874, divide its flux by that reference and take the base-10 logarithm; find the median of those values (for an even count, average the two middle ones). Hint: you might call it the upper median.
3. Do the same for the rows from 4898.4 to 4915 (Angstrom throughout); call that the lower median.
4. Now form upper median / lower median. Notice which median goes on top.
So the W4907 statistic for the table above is -2.6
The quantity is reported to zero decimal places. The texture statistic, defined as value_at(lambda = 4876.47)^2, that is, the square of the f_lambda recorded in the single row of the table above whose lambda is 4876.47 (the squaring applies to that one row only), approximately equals 824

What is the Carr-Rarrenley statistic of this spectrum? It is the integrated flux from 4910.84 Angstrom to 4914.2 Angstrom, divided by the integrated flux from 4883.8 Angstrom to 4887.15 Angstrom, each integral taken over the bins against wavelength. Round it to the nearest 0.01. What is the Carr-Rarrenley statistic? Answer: 0.98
